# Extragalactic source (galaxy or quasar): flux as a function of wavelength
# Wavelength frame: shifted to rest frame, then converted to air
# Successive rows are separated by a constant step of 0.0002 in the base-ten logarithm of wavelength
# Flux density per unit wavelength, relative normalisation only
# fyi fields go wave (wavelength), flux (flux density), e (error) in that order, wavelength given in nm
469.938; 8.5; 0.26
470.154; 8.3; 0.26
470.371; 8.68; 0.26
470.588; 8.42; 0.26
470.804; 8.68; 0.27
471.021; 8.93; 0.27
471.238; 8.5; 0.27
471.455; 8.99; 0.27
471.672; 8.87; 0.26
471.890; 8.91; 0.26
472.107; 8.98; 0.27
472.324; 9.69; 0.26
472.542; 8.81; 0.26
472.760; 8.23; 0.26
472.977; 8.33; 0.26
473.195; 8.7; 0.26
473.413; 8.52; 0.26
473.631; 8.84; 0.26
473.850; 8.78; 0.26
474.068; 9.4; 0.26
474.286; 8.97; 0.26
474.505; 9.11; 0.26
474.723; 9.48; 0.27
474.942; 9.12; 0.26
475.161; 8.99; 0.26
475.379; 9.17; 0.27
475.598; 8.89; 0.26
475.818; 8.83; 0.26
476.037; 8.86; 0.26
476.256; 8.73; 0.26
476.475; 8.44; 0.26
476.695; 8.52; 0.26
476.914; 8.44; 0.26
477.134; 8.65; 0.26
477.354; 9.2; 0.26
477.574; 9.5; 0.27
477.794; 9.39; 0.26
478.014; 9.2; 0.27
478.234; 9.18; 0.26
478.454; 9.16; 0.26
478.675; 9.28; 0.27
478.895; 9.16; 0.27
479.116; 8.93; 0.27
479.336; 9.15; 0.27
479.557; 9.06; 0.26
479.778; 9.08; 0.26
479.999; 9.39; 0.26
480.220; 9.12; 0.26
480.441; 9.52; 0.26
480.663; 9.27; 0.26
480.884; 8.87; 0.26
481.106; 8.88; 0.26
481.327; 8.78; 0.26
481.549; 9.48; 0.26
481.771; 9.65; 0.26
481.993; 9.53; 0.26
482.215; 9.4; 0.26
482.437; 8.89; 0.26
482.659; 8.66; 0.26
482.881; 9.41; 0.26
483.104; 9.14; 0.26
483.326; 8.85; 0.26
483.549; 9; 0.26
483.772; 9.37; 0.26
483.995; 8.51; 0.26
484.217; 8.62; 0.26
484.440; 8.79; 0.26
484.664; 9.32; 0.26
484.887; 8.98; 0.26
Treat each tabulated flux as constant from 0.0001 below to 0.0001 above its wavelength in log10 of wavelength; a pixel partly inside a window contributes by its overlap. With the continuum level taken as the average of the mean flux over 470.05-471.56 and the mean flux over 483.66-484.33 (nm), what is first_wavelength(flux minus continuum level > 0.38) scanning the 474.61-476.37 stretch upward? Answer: 474.723 nm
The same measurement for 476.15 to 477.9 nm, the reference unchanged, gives 477.354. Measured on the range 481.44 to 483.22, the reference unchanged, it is 481.549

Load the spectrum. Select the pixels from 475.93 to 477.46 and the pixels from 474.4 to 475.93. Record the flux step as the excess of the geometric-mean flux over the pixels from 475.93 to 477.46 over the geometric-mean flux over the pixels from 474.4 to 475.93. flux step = -0.39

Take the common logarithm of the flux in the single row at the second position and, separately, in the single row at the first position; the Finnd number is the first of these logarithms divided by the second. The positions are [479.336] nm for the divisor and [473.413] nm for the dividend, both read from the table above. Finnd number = 0.97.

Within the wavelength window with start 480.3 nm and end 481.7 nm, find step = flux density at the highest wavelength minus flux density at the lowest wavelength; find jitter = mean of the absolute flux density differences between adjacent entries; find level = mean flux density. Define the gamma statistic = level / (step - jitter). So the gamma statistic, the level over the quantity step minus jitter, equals -28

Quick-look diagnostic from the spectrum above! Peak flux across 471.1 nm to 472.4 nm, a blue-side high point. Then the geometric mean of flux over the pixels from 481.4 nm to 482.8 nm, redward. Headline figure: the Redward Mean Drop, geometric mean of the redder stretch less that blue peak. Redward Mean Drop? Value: -0.43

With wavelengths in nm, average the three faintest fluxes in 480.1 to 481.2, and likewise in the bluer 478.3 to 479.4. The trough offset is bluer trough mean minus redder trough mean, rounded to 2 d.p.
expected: 0.12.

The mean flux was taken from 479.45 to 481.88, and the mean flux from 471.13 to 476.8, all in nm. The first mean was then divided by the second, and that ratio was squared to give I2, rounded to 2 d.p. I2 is 1.07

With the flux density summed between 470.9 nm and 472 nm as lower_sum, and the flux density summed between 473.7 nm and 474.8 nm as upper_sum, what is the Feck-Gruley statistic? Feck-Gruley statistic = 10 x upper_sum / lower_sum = 10.3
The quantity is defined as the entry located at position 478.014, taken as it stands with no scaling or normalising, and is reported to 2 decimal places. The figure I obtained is 9.20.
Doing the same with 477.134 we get 8.65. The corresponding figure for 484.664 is 9.32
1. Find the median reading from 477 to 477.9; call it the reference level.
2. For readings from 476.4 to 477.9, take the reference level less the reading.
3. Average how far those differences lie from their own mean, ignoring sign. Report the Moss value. 0.42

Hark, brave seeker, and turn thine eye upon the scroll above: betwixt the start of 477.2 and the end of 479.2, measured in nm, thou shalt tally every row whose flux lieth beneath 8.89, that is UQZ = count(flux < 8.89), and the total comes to 0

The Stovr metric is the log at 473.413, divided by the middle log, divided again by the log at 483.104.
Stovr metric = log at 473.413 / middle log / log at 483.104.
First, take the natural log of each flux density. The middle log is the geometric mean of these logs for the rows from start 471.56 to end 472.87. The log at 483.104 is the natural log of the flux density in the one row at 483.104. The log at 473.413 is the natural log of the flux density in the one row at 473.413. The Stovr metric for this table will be 0.443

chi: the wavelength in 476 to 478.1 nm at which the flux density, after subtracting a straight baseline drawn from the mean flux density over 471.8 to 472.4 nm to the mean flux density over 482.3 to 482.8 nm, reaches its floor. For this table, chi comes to 476.475 nm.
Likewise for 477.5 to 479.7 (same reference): 479.116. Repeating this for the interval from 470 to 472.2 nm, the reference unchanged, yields 470.154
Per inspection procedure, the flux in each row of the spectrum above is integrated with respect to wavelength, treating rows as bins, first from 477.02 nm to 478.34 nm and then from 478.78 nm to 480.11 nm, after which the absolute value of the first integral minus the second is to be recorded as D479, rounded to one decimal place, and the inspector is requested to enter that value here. 0.0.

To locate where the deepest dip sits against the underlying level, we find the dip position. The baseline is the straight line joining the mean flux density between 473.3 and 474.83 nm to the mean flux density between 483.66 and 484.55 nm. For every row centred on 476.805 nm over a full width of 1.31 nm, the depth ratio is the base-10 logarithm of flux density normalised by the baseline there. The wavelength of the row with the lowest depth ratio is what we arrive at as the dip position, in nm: 476.475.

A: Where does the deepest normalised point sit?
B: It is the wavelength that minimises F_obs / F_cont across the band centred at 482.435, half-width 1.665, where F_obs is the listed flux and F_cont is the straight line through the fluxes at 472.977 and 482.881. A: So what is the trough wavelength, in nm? 483.995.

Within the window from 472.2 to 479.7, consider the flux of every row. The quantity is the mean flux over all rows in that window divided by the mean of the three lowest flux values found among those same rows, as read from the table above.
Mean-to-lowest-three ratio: 1.08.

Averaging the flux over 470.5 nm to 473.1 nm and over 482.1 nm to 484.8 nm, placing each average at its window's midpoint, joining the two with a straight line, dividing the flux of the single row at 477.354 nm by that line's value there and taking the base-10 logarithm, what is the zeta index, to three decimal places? 0.015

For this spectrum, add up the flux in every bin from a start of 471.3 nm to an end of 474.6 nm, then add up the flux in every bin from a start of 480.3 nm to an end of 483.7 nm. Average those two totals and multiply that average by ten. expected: 1352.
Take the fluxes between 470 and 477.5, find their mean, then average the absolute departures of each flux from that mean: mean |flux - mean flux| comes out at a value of 0.260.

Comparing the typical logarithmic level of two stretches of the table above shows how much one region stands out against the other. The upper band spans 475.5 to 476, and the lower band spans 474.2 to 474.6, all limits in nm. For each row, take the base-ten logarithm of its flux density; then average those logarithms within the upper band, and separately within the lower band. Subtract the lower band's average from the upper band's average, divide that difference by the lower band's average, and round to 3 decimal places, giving -0.009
